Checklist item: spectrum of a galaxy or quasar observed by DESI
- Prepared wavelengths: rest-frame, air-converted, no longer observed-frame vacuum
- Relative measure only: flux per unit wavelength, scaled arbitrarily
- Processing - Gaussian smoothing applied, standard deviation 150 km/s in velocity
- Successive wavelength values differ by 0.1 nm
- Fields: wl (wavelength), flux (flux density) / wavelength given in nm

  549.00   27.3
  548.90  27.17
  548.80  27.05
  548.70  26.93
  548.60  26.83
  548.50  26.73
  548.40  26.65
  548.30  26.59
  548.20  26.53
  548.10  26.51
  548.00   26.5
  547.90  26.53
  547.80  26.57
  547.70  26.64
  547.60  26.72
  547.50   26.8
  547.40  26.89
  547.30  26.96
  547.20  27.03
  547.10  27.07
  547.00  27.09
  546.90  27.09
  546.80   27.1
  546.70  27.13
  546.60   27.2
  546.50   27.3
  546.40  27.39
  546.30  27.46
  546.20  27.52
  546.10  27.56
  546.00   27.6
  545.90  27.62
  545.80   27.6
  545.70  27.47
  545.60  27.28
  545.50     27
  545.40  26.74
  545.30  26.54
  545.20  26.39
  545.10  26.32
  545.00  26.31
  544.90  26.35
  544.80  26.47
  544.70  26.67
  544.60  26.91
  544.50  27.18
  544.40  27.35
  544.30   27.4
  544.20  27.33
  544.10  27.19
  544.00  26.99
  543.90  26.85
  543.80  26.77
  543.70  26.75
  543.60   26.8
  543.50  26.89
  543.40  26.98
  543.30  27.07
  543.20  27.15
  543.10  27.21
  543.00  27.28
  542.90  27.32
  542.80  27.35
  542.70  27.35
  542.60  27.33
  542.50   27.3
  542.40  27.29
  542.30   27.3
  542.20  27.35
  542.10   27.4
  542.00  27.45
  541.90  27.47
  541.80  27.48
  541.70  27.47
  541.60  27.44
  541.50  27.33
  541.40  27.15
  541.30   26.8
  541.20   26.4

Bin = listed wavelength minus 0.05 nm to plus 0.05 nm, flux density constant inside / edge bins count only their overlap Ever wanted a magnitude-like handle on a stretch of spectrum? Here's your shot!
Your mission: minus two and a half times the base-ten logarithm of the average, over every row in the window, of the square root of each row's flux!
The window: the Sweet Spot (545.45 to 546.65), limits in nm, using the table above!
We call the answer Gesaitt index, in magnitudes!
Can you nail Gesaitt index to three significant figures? -1.80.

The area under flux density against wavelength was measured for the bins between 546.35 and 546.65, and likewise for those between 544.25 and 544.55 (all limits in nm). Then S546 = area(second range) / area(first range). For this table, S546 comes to 1.000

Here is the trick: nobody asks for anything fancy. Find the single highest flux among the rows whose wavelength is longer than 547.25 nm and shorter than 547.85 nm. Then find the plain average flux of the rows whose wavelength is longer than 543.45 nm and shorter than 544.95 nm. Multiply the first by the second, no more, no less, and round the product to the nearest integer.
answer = 726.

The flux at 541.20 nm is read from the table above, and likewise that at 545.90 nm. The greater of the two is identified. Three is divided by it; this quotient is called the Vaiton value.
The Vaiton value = 0.109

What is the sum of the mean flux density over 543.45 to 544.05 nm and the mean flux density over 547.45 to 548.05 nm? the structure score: 53.5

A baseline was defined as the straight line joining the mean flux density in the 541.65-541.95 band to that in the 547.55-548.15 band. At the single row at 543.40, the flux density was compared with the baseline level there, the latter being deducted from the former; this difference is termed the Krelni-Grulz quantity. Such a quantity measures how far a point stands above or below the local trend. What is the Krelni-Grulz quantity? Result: -0.26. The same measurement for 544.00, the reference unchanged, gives -0.16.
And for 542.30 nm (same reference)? -0.10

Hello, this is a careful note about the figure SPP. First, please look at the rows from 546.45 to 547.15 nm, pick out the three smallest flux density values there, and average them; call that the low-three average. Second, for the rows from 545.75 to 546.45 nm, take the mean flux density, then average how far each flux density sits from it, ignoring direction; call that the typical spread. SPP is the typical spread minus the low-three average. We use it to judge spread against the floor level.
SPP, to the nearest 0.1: -27.0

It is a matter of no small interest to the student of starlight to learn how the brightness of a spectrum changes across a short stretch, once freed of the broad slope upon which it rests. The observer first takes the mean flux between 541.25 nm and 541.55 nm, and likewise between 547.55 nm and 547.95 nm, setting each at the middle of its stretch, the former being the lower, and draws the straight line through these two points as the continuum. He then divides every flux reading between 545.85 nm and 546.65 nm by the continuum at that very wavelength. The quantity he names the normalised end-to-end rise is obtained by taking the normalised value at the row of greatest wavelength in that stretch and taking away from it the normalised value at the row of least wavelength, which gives -0.014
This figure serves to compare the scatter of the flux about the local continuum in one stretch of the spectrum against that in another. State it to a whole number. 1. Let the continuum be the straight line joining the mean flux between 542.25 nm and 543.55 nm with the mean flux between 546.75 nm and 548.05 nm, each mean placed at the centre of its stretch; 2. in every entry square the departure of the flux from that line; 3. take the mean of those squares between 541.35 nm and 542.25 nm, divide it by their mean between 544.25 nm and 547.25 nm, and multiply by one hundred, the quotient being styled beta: 10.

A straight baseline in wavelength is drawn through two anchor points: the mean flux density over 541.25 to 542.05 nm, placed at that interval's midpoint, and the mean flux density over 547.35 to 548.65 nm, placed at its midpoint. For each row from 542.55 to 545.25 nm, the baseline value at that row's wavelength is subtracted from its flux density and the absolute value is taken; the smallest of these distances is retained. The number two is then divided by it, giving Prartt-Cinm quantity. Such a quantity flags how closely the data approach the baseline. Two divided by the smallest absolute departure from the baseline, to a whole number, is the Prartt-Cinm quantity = 199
